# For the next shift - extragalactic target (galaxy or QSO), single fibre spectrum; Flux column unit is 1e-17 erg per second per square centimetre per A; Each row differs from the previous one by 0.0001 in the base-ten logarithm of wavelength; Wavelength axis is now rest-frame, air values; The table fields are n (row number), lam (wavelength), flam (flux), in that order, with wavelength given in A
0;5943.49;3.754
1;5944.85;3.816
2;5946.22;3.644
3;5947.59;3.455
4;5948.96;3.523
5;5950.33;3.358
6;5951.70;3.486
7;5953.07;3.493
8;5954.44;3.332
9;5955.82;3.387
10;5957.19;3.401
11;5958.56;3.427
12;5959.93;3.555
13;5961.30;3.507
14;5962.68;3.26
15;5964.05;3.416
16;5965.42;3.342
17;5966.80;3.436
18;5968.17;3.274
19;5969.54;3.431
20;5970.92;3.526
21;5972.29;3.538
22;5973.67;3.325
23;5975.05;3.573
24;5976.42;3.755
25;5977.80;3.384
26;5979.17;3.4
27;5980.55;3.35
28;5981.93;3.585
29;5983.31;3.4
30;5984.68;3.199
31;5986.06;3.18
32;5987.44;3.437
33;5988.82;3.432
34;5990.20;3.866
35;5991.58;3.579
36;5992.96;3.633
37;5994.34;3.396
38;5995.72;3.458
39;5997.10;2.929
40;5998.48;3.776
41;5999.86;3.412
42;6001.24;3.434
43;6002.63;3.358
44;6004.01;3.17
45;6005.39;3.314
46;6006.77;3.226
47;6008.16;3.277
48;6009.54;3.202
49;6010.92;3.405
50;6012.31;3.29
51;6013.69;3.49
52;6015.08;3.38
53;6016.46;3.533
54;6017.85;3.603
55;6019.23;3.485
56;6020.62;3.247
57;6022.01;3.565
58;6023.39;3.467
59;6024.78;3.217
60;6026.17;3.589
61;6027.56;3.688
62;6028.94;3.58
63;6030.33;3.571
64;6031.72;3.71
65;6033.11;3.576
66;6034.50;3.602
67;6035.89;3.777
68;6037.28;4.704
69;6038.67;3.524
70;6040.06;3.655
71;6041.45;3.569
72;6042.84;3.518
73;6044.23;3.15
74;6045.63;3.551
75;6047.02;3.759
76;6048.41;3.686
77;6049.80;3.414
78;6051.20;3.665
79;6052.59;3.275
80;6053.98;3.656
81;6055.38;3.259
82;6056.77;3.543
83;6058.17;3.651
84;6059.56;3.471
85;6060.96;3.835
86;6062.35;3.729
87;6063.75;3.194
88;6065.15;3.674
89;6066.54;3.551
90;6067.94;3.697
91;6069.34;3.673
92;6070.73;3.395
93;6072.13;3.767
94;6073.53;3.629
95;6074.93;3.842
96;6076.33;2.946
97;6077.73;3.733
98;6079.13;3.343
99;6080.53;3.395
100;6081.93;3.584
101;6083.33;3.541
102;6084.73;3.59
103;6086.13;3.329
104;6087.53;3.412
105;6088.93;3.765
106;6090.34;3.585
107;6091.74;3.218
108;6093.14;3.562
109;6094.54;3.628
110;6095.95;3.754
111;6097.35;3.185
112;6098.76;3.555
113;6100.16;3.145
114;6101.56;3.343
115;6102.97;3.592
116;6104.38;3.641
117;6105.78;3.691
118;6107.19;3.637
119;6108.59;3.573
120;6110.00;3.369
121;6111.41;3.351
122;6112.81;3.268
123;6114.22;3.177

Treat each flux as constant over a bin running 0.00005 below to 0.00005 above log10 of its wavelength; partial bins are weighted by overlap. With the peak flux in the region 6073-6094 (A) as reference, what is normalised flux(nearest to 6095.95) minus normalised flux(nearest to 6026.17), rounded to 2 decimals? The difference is 0.04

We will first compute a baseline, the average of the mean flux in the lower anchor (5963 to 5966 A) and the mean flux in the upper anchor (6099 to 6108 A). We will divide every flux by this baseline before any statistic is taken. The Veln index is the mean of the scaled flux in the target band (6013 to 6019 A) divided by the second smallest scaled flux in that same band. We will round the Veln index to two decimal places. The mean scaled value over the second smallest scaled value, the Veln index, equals 1.00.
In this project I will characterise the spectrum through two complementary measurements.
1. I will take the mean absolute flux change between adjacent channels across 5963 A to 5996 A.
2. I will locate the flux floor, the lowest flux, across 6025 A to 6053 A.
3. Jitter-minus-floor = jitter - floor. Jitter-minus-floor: -2.99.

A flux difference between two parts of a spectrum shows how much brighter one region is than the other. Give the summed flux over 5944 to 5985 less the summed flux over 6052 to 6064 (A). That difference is 72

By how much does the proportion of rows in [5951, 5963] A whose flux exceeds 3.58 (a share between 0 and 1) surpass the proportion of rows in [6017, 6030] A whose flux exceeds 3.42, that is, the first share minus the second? -0.78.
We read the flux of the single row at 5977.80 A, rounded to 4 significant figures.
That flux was 3.384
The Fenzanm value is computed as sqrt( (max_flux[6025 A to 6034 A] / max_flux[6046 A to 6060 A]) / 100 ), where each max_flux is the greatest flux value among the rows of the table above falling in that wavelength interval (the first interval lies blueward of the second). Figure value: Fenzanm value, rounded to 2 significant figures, 0.099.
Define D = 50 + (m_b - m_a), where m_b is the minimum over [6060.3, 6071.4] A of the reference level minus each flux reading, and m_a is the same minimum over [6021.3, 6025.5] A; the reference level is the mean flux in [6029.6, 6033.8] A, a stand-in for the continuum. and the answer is 49.7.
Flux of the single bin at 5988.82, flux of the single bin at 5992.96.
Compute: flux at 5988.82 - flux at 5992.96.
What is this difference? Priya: -0.2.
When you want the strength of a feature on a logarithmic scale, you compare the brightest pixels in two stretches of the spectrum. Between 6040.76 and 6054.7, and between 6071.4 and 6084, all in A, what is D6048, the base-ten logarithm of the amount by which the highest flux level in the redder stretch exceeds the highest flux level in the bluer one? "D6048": -1.1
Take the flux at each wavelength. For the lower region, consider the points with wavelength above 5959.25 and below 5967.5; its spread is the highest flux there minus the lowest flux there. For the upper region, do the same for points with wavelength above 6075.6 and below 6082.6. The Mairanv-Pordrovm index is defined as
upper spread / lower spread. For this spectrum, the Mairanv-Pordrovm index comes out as 2.7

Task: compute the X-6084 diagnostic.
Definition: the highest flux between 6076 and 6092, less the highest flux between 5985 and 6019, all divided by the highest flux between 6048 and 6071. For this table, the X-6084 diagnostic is -0.03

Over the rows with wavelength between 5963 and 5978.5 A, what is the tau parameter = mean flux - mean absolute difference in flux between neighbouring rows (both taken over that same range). 3.29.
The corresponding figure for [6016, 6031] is 3.34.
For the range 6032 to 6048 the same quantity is 3.32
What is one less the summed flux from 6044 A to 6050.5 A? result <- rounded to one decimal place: -16.6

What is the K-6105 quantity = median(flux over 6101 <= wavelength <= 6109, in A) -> 3.61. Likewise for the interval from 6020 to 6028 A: 3.52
